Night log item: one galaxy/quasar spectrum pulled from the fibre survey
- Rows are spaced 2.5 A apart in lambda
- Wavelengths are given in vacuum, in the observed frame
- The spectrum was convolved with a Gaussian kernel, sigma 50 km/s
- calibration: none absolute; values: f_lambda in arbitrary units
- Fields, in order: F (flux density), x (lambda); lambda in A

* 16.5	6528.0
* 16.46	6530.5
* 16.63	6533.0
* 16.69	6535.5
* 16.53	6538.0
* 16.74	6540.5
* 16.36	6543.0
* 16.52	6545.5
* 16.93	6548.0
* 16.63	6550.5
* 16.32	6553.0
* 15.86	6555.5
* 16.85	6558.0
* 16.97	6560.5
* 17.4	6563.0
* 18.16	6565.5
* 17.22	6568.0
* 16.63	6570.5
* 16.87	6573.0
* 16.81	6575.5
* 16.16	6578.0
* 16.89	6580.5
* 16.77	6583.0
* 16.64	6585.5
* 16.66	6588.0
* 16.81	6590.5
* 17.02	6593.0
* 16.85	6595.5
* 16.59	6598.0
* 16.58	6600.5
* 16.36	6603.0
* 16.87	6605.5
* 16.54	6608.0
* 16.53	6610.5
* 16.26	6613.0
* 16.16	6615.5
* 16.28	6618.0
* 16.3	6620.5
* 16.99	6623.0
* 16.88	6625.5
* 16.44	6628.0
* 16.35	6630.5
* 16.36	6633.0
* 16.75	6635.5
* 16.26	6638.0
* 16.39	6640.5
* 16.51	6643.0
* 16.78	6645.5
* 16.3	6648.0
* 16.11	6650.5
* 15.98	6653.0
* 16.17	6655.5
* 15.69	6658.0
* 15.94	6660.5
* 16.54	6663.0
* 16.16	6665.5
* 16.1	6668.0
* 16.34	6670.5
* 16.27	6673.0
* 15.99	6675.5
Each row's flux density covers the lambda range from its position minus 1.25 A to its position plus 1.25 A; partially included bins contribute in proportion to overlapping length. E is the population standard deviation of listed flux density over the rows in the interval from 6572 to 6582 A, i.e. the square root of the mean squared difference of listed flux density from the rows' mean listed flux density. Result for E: 0.30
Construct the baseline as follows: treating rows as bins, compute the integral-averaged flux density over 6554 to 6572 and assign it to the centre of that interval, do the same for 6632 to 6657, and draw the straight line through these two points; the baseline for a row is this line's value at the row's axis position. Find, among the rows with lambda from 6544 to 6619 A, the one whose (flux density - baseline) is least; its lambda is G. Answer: 6555.5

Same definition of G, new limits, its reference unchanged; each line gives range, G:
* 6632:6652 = 6650.5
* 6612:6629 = 6615.5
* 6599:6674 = 6658.0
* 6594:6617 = 6615.5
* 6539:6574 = 6555.5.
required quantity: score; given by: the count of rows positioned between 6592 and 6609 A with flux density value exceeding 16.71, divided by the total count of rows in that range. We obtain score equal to 0.4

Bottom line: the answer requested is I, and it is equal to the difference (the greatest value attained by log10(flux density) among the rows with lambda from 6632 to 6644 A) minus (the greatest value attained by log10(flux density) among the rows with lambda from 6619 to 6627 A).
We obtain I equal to -0.006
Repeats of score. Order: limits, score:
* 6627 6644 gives 0.1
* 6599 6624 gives 0.2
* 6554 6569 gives 0.8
